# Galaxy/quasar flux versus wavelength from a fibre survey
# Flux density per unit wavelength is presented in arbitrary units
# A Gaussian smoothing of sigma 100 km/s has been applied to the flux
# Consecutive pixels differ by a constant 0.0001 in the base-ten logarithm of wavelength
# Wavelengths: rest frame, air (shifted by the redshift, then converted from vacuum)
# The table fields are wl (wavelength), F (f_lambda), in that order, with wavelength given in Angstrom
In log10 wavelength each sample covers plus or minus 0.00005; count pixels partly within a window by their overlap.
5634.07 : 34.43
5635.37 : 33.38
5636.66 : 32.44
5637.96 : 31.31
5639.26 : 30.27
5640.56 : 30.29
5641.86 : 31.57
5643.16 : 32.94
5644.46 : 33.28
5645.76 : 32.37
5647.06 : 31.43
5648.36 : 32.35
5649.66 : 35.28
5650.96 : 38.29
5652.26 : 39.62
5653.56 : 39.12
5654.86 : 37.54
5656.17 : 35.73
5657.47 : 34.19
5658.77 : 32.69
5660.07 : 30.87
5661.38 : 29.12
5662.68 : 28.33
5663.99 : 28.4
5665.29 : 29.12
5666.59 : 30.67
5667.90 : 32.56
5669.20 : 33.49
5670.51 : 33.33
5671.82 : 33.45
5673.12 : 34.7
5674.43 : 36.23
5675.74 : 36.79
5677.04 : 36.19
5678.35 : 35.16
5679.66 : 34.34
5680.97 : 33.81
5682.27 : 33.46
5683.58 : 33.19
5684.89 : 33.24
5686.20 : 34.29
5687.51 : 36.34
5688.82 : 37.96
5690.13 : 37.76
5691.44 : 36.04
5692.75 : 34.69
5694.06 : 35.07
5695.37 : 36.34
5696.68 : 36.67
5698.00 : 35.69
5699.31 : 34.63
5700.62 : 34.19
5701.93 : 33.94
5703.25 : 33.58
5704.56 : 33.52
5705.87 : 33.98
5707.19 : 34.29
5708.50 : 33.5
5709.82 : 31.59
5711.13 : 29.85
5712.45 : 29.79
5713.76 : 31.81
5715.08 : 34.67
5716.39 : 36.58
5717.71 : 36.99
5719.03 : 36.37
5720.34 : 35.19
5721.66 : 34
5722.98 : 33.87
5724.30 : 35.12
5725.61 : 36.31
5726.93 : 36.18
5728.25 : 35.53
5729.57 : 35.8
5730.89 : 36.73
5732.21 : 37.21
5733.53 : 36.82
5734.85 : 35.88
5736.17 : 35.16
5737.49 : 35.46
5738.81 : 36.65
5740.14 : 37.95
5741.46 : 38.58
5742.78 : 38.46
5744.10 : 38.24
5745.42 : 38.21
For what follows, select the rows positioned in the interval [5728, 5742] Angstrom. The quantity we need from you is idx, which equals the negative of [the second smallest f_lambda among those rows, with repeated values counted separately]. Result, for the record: -35.5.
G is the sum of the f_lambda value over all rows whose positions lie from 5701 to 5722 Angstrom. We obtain 540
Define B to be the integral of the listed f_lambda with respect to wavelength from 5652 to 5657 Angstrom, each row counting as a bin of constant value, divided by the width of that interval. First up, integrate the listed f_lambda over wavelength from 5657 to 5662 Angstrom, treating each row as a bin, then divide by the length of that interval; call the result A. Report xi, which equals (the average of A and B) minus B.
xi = -3.04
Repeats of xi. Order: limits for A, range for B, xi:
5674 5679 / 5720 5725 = 0.78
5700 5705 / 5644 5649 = 0.74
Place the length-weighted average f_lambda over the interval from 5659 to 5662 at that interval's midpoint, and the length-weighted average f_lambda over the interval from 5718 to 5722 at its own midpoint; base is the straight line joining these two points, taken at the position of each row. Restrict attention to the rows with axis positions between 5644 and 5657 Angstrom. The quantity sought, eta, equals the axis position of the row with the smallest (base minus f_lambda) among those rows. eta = 5652.26 Angstrom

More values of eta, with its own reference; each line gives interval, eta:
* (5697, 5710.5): 5698.00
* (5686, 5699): 5688.82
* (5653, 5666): 5653.56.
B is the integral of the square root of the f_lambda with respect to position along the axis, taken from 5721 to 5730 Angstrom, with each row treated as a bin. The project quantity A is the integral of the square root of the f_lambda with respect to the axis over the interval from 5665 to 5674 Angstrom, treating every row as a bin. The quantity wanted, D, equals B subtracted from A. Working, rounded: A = 51.4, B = 53.4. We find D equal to -2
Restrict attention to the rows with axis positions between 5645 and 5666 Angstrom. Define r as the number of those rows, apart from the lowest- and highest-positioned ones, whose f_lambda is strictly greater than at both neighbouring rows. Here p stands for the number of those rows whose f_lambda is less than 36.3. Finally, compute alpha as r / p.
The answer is 0.08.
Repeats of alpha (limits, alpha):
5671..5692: 0.17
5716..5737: 0.33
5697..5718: 0.07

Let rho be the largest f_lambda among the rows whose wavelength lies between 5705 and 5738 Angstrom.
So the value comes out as 37.21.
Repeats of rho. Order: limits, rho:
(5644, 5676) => 39.62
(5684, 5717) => 37.96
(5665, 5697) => 37.96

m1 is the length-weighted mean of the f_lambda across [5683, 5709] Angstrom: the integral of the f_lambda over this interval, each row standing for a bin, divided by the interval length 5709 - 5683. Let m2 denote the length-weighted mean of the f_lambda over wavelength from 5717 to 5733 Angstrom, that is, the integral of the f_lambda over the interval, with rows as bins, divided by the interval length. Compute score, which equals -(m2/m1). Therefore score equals -1.02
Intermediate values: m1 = 35.0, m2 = 35.8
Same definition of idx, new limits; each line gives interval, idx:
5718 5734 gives -34.0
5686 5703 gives -34.2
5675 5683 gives -33.8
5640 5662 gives -30.3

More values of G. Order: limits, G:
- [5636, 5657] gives 544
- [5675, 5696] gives 565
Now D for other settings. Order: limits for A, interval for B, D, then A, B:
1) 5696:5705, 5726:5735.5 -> -4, 52.9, 57.2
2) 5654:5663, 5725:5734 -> -3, 51.6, 54.2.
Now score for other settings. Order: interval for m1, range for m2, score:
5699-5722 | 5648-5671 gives -0.99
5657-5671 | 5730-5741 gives -1.17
